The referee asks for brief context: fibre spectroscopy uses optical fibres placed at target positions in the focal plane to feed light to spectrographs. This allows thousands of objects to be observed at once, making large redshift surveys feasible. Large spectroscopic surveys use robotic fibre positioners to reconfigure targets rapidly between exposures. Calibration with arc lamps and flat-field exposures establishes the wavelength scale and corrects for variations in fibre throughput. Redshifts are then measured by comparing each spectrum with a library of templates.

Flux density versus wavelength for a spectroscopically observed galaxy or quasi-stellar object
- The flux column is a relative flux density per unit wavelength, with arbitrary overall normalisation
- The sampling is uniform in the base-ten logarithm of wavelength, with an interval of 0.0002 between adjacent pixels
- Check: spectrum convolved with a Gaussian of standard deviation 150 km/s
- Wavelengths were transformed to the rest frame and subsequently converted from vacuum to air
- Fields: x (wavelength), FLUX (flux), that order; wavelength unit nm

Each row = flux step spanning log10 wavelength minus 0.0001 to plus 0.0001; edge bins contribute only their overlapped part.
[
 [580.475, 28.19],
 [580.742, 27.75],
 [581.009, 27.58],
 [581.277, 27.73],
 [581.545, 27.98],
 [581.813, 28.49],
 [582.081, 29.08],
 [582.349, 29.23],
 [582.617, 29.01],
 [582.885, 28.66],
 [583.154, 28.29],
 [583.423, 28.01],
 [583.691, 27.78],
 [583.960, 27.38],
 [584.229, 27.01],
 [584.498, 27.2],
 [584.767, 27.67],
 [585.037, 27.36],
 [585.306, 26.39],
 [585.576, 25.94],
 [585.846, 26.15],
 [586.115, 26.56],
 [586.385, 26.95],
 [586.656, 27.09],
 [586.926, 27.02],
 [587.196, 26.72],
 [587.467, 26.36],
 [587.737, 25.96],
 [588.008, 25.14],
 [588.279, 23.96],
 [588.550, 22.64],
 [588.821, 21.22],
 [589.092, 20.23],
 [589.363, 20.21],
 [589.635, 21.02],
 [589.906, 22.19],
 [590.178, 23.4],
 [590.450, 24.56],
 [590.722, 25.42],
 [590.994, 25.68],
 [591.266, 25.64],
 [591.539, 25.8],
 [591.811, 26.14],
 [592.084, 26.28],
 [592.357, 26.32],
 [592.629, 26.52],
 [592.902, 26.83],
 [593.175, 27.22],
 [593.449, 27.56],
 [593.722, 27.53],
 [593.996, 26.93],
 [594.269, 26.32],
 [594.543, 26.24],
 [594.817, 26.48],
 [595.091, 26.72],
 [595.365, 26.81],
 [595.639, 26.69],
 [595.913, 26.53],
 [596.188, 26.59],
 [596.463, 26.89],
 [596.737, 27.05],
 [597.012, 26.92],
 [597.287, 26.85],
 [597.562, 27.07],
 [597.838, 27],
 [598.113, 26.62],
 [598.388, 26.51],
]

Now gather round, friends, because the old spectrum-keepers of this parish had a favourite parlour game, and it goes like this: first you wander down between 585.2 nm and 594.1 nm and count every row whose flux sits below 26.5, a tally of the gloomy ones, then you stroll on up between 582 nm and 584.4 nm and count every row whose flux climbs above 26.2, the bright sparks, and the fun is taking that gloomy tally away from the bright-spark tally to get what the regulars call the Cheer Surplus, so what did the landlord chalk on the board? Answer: -13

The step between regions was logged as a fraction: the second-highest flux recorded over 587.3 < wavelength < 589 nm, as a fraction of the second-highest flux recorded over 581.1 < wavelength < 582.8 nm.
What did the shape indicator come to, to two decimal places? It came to 0.89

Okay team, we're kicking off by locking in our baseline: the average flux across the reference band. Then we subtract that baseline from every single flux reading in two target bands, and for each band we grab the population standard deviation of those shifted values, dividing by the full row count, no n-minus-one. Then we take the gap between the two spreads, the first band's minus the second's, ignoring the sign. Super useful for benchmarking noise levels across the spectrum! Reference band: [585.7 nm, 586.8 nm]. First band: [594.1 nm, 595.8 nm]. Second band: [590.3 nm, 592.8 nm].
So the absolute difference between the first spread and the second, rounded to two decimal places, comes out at 0.35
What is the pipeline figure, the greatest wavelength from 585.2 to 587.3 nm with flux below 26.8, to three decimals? 587.196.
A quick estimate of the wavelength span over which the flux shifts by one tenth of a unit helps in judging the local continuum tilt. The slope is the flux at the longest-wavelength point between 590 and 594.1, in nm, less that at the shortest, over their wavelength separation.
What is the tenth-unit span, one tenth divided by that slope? 0.11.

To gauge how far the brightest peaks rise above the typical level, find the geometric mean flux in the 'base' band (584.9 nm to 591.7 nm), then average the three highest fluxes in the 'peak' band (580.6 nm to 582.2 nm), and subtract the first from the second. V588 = 4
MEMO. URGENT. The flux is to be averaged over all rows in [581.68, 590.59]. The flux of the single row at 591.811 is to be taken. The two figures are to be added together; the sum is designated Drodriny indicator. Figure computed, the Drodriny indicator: 52.0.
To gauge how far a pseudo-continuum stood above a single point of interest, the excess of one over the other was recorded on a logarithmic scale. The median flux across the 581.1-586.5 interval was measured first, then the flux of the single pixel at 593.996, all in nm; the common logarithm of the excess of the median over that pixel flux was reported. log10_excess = -0.1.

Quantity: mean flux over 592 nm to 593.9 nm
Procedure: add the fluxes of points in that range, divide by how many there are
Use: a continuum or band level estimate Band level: 26.9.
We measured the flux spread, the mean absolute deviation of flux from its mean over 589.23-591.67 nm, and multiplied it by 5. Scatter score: 9.2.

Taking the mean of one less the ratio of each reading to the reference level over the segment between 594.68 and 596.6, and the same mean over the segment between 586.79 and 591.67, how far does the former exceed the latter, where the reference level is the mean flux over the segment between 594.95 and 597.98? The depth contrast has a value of -0.10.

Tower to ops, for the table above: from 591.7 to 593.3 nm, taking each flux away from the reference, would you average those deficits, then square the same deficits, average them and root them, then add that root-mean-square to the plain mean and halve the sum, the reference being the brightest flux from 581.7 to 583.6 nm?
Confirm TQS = 2.7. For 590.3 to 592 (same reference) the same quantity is 3.7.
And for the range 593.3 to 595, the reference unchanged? 2.4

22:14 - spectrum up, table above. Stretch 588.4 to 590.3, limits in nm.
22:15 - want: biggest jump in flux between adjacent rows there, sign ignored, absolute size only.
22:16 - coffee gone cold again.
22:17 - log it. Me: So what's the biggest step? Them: 1.4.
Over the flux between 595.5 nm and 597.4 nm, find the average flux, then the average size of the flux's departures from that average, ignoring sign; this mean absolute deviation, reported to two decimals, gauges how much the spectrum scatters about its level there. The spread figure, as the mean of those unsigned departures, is 0.16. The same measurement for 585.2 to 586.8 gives 0.35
